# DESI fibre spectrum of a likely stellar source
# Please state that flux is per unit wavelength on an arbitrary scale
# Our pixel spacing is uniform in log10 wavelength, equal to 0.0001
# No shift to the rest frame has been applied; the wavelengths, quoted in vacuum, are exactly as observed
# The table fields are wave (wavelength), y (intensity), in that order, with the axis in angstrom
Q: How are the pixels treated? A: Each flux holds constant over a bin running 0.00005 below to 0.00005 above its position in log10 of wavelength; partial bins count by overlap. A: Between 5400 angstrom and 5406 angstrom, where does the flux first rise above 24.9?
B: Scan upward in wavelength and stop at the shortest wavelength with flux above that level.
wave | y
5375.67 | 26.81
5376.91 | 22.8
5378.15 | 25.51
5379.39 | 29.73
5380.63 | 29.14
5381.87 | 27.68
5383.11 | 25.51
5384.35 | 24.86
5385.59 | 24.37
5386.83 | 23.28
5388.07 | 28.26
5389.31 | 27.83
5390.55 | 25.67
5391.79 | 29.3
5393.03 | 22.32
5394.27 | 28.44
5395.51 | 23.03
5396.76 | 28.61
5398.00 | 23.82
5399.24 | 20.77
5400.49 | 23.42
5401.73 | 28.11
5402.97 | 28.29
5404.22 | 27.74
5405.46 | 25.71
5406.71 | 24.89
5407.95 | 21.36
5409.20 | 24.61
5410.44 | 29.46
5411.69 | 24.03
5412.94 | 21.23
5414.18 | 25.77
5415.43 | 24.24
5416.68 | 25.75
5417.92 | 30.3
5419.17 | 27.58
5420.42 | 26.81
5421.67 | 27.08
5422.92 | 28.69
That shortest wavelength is 5401.73 angstrom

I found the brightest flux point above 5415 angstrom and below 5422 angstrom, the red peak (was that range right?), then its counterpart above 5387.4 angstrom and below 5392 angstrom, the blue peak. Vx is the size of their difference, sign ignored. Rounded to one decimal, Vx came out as 1.0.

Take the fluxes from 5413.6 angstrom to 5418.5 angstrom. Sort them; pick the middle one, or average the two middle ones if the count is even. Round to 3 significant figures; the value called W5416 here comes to 25.8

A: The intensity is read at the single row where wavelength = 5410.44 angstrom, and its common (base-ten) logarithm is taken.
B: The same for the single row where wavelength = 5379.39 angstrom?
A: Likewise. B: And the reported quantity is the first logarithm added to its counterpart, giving 2.94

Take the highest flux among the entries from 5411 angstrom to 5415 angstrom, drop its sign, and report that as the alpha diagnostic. 25.8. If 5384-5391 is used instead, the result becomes 28.3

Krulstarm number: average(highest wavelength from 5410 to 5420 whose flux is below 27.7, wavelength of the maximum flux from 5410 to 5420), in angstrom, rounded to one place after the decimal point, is 5418.5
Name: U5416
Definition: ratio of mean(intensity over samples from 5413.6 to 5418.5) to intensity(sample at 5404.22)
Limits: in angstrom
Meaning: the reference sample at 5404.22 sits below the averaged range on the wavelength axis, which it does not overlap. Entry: 0.96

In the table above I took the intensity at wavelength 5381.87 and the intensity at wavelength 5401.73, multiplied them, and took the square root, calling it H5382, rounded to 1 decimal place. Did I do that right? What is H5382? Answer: 27.9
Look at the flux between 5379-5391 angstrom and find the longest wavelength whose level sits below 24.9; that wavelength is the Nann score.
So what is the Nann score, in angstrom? 5386.83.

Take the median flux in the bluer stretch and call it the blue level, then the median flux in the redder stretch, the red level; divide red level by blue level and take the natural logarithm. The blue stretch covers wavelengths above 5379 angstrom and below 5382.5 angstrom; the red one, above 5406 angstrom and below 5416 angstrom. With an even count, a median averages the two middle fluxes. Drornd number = -0.18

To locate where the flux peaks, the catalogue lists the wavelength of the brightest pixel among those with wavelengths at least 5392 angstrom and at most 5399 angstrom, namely 5396.76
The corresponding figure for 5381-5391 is 5388.07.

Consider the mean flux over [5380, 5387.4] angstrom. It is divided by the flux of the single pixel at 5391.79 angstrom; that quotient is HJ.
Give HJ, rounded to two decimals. 0.88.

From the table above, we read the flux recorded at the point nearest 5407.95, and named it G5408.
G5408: 21.36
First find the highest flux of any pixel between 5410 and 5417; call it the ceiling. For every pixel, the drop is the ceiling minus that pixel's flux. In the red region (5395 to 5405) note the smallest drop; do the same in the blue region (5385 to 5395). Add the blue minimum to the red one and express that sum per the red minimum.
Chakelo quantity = 1.19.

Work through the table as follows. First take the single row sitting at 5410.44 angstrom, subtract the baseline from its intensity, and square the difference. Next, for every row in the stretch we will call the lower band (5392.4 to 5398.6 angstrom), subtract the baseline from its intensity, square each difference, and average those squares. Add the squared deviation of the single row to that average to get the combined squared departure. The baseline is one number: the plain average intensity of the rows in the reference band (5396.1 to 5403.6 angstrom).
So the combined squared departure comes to 23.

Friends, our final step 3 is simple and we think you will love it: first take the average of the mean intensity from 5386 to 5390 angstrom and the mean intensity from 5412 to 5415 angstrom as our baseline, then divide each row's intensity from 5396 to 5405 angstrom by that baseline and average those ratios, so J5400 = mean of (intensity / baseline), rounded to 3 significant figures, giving 1.03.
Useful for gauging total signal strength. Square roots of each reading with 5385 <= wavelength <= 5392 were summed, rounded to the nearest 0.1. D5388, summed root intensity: 30.8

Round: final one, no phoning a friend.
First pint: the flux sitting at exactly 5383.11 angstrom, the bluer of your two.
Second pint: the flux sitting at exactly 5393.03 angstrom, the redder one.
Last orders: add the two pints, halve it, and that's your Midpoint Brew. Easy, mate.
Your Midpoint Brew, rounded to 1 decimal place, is 23.9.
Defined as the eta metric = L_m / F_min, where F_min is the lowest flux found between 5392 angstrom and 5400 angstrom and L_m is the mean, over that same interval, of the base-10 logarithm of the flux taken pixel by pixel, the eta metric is 0.067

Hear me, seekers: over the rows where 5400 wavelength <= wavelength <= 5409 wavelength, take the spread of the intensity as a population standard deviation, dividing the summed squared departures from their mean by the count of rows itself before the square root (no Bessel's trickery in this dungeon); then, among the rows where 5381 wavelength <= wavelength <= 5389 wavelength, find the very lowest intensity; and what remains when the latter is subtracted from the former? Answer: -20.8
